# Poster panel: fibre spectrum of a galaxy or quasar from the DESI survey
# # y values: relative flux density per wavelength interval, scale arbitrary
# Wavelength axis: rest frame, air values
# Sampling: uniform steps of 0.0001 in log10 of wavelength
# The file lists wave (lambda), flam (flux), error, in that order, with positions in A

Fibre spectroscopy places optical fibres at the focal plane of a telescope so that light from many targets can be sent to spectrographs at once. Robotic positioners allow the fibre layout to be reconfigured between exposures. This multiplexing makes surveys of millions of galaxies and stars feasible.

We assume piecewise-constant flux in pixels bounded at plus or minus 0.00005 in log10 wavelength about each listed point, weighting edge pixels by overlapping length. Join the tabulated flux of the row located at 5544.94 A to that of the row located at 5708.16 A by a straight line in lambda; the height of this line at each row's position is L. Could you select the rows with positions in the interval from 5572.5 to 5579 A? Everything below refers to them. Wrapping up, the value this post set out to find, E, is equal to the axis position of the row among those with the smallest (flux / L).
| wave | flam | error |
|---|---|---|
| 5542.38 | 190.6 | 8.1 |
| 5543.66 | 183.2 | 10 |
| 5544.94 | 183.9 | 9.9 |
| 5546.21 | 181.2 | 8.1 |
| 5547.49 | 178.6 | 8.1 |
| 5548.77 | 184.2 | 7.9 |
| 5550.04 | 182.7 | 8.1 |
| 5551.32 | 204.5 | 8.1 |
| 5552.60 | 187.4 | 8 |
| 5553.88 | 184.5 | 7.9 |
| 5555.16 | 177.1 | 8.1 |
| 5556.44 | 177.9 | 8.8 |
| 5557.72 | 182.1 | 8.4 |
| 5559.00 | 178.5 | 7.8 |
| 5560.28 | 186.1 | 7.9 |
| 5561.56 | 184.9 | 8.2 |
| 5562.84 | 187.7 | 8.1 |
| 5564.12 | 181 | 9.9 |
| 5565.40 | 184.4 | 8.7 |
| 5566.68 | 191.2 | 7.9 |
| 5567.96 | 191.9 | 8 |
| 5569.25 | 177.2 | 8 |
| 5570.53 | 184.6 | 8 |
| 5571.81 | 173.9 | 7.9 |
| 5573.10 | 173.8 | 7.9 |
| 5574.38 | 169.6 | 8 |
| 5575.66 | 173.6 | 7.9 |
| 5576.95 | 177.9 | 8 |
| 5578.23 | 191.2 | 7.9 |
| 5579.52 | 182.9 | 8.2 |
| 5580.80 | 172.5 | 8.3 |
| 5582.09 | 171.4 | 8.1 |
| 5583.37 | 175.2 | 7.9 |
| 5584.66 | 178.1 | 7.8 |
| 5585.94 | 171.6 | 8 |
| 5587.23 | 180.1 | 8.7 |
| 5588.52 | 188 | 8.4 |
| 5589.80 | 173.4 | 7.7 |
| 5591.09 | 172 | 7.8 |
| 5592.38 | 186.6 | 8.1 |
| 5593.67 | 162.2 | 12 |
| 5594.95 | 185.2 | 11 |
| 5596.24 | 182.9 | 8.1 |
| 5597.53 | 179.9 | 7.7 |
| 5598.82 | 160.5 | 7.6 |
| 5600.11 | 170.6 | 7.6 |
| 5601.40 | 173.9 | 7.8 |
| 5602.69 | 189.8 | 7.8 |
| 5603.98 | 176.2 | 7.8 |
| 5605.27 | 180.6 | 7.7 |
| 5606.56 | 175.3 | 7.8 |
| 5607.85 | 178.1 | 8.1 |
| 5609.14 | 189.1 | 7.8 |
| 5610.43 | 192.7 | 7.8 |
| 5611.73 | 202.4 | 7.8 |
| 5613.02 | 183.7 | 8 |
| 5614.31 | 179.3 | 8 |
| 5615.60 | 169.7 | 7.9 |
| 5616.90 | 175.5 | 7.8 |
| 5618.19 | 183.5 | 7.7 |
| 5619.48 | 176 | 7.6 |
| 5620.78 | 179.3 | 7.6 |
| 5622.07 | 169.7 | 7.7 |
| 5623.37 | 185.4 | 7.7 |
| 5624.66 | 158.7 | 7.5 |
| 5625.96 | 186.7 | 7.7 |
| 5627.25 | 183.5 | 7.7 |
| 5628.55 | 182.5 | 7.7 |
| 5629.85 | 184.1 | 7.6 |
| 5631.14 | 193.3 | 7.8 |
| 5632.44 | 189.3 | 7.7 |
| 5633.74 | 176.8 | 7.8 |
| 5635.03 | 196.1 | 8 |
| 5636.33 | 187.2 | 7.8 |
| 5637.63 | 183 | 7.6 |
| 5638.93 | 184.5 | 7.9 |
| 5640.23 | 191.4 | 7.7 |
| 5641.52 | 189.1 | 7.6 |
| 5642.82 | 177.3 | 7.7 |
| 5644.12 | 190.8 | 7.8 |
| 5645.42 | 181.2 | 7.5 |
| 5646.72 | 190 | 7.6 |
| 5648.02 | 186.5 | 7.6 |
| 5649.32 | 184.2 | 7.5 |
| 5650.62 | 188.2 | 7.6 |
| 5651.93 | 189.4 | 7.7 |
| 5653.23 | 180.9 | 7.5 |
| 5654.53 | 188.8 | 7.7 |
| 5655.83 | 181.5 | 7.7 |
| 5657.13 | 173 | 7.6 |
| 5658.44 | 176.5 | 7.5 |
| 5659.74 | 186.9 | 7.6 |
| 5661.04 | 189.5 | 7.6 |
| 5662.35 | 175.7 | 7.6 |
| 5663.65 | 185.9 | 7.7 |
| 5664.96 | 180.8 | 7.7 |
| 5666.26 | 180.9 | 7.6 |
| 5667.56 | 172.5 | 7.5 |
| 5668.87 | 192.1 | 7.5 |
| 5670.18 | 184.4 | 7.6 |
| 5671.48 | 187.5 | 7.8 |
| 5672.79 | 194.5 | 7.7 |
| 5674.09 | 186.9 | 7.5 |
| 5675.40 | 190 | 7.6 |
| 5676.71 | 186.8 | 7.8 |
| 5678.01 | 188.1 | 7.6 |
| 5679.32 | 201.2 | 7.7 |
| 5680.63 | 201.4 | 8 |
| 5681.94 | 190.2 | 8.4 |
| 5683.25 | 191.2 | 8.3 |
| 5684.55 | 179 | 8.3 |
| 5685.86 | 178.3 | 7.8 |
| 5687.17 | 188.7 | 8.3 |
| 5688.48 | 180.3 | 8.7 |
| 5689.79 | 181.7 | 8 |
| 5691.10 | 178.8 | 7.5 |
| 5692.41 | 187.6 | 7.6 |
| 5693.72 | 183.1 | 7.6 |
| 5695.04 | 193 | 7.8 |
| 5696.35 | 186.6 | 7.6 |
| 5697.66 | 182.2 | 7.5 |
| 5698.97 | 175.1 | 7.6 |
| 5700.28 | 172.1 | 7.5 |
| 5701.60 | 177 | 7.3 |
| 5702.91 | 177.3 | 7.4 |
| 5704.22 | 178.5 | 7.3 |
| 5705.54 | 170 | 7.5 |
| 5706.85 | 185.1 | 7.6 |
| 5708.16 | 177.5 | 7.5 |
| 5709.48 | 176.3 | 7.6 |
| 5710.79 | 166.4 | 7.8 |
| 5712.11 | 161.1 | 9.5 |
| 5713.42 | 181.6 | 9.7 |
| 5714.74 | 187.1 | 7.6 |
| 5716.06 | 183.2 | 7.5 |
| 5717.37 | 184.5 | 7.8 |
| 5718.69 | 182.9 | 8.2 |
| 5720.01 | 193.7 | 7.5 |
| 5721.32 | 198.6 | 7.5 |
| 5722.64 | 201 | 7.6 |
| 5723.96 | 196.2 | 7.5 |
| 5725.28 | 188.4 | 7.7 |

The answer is 5574.38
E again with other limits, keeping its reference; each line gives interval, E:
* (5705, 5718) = 5712.11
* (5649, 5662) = 5657.13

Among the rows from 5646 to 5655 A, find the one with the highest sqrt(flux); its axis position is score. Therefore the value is 5646.72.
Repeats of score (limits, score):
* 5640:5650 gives 5640.23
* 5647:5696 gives 5680.63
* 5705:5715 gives 5714.74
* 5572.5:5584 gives 5578.23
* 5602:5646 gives 5611.73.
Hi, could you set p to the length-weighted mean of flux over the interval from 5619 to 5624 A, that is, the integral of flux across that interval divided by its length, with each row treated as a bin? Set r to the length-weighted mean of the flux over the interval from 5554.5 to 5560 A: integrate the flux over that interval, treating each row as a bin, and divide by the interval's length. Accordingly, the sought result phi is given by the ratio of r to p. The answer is 1.01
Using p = 177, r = 179.3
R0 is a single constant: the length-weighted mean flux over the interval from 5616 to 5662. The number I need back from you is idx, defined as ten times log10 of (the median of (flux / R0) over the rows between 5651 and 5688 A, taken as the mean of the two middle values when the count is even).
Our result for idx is 0.08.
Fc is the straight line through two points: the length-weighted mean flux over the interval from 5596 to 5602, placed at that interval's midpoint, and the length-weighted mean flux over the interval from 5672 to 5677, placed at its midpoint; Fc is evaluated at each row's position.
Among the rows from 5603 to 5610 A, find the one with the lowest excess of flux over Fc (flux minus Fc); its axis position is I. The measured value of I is 5606.56 A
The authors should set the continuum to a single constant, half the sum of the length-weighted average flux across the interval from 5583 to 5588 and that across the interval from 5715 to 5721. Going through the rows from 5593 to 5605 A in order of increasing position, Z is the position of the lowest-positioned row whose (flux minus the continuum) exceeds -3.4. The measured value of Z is 5594.95 A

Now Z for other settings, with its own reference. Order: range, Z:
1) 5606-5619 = 5609.14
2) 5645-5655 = 5645.42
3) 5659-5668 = 5659.74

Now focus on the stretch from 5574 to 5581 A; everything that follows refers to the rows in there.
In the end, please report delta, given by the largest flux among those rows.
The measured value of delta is 191.2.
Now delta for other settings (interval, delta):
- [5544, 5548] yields 183.9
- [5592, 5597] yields 186.6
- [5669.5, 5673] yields 194.5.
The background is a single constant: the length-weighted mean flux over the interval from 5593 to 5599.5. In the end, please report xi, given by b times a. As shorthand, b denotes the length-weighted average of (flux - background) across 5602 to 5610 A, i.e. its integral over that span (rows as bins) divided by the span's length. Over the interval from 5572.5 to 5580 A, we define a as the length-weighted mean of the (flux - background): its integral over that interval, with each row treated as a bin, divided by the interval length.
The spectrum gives 29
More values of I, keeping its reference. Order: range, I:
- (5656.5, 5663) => 5657.13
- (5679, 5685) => 5684.55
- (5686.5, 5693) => 5691.10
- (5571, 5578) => 5574.38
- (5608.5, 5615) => 5614.31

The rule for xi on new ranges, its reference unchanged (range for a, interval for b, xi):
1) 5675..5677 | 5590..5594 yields 4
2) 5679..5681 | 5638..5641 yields 362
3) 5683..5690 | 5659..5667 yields 77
